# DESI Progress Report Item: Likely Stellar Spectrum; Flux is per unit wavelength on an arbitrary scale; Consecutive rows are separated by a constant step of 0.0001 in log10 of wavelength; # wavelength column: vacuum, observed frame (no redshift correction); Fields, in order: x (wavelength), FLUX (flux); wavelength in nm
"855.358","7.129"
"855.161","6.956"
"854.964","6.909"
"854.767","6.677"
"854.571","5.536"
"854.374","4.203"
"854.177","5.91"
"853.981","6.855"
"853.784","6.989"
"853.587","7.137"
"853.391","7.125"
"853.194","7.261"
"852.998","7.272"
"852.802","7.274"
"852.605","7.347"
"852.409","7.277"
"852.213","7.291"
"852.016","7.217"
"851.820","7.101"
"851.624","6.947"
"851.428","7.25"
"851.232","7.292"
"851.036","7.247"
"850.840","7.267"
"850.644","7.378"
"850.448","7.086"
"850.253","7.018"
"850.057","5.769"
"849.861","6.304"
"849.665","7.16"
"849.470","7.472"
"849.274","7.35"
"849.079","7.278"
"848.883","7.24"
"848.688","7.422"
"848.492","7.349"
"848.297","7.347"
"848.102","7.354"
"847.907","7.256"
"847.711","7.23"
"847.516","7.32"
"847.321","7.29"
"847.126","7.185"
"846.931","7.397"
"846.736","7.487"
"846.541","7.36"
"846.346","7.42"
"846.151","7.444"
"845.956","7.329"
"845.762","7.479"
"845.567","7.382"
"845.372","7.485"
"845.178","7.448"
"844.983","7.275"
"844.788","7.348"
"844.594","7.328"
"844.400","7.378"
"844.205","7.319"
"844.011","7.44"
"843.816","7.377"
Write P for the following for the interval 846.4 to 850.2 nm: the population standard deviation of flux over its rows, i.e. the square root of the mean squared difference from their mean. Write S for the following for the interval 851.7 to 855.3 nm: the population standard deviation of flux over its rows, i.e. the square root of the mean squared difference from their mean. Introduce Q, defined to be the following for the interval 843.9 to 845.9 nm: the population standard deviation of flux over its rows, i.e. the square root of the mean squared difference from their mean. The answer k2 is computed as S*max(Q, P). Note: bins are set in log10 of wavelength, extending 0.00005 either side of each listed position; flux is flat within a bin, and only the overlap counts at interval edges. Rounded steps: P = 0.41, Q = 0.07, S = 0.79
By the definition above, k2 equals 0.32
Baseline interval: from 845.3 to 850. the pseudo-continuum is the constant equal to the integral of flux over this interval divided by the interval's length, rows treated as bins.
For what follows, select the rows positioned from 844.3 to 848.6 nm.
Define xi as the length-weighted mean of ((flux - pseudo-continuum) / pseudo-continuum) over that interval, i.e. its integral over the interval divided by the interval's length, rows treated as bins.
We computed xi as 0.01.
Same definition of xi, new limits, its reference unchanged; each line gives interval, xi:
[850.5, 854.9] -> -0.05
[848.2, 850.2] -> -0.03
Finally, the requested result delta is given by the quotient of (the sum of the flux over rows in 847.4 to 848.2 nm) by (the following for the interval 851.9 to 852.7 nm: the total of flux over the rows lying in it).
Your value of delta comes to 1.00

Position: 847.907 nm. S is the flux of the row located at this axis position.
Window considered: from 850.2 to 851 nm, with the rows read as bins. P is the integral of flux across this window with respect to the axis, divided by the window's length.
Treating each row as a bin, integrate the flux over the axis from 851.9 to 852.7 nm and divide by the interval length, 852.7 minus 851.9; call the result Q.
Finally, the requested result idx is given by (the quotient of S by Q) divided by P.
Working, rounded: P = 7.21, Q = 7.28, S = 7.256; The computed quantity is 0.138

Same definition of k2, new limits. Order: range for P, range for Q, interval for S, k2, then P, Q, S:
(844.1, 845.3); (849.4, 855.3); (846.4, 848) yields 0.06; 0.05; 0.69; 0.09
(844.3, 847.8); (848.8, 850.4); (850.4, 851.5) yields 0.05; 0.08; 0.56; 0.09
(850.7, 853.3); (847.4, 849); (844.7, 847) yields 0.01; 0.10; 0.06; 0.07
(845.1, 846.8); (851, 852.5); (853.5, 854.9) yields 0.11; 0.05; 0.11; 0.98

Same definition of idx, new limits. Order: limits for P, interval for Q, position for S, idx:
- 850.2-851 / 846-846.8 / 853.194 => 0.136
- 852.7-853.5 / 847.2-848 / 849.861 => 0.120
